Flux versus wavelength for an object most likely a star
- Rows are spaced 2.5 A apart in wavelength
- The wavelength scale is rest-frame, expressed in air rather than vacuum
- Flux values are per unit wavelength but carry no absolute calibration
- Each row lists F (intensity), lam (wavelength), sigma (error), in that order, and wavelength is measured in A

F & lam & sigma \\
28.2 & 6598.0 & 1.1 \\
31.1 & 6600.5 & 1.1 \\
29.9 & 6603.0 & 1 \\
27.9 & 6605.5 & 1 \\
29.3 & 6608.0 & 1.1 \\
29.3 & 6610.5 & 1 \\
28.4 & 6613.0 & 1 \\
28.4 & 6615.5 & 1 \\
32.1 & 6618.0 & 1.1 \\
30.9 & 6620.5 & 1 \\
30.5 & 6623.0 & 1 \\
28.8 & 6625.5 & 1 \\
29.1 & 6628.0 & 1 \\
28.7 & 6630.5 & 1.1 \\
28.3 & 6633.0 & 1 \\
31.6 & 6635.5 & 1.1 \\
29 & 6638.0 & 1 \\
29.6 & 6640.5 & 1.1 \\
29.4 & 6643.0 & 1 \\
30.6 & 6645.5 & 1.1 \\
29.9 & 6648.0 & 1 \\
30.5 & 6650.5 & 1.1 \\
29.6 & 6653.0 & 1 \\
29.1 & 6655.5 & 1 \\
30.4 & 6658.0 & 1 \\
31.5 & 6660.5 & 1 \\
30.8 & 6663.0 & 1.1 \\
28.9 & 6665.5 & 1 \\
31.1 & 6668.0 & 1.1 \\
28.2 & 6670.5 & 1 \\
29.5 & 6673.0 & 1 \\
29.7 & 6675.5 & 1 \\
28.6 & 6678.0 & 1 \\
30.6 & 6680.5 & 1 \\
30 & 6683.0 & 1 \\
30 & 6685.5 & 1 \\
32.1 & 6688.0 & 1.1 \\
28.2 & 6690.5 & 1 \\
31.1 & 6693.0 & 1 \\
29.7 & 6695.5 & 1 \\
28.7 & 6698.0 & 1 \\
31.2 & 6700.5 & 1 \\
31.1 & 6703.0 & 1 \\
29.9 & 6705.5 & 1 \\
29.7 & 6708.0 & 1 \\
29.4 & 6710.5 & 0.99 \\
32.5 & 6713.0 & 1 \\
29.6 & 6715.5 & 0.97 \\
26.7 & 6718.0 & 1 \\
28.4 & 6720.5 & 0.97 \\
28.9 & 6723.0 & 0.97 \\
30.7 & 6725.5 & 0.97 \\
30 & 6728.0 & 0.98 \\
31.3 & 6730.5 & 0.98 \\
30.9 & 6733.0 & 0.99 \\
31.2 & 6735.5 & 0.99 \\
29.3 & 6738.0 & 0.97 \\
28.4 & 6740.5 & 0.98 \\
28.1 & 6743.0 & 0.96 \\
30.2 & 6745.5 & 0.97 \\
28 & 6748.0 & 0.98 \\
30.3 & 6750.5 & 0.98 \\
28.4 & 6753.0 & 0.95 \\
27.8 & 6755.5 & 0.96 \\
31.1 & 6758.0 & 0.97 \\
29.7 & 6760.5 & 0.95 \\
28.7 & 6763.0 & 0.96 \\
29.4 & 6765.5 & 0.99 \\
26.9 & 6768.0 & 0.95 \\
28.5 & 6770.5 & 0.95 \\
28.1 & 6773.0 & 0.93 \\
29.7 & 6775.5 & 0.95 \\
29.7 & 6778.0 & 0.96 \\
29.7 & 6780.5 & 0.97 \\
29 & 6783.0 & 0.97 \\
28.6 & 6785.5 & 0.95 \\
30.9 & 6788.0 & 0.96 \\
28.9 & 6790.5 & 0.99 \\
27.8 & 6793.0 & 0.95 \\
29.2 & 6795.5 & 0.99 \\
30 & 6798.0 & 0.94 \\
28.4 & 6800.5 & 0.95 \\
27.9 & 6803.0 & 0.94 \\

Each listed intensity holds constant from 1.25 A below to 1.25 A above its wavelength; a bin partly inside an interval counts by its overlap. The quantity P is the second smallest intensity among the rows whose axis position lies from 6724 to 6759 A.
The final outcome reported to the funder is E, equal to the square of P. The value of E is 784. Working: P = 28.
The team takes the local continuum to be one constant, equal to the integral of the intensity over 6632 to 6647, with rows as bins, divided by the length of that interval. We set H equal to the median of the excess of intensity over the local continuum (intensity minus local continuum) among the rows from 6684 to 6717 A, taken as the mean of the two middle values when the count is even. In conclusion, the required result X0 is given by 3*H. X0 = 0.4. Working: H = 0.12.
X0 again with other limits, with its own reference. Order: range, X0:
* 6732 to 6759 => -1.4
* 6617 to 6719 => -0.2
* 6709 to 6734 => 0.1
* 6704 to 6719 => -0.4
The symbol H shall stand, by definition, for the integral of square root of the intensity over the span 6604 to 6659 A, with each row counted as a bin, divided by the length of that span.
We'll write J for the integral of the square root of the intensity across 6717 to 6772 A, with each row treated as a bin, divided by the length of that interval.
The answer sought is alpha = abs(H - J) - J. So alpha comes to -5.37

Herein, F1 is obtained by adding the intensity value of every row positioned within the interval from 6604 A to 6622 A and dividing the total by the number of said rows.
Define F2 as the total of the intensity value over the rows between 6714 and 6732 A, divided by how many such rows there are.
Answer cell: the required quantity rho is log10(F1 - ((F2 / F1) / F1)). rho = 1.469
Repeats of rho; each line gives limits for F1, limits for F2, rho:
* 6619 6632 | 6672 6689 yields 1.471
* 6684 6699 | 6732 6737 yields 1.476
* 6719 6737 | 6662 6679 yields 1.480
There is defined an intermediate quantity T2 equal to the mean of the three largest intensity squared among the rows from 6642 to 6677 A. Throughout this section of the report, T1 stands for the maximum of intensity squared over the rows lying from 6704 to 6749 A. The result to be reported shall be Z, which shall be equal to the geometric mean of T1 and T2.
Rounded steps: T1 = 1056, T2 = 969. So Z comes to 1012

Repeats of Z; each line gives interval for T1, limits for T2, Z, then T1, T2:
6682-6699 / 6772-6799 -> 970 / 1030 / 912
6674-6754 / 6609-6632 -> 1013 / 1056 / 972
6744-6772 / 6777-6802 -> 939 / 967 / 912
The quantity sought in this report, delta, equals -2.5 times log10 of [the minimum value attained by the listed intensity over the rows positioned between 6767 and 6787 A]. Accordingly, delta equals -3.57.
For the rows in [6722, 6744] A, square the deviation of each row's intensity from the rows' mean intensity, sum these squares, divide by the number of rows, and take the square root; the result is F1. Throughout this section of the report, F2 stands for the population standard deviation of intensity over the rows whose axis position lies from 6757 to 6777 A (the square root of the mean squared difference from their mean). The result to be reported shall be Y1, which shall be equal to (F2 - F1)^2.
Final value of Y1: 0.000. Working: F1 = 1.16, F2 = 1.18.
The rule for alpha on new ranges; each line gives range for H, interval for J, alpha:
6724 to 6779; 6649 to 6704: -5.42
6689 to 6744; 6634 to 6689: -5.46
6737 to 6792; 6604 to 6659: -5.39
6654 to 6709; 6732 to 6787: -5.32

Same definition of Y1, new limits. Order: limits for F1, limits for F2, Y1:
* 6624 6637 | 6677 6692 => 0.012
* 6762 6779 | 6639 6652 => 0.210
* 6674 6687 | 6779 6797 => 0.055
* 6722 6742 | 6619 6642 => 0.001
